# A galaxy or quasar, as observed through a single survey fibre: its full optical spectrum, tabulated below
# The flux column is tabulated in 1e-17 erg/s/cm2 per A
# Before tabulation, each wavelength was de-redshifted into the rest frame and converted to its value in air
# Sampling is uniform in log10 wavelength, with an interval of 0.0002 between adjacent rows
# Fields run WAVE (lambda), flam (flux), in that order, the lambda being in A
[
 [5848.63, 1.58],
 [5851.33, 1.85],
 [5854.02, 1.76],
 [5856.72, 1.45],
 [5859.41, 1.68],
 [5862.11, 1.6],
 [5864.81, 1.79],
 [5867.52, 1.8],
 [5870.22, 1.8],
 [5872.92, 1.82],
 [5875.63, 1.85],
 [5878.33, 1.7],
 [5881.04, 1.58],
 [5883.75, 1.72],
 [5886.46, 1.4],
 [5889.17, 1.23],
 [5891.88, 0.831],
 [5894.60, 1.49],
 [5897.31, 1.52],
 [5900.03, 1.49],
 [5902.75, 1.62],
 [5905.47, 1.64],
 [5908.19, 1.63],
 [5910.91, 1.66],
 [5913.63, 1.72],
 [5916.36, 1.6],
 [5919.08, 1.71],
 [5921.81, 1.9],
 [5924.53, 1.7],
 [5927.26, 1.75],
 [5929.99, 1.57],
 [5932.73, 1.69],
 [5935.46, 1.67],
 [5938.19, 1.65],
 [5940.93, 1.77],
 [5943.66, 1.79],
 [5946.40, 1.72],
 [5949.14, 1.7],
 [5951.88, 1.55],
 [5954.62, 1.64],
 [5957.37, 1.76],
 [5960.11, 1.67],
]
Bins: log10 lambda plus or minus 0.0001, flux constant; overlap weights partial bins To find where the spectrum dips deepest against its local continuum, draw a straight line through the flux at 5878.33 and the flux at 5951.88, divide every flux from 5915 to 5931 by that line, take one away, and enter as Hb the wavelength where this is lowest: 5929.99 A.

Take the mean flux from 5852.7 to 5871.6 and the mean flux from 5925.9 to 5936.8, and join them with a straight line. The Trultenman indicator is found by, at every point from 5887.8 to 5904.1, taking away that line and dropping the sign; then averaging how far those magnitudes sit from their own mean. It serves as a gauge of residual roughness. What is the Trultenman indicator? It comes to 0.22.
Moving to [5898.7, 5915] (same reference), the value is 0.04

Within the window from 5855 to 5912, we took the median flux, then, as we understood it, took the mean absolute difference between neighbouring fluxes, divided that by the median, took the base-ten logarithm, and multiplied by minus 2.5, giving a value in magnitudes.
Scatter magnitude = 2.7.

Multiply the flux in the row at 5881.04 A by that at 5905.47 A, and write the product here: 2.59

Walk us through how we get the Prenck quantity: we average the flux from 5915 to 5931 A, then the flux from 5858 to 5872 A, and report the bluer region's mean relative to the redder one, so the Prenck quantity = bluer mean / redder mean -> 1.02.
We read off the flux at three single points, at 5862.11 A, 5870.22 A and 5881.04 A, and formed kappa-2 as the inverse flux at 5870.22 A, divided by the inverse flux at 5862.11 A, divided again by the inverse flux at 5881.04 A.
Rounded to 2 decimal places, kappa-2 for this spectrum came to 1.40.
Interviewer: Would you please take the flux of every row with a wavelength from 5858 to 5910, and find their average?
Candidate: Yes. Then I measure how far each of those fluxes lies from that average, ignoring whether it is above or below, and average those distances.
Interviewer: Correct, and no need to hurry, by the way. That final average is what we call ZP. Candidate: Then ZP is 0.167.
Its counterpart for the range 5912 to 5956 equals 0.062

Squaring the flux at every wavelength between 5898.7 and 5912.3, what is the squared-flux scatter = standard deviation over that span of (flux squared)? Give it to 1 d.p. 0.2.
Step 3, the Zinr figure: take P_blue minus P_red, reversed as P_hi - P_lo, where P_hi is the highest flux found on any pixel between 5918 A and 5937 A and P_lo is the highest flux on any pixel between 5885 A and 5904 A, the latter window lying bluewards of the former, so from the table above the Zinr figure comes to 0.28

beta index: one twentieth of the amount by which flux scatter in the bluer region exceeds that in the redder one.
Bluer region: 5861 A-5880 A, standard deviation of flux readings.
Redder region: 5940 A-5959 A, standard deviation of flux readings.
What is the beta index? 0.0001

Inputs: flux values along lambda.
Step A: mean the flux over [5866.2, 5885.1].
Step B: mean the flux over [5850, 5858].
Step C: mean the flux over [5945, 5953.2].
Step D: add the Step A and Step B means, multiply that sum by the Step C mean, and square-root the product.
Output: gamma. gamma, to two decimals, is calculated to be 2.39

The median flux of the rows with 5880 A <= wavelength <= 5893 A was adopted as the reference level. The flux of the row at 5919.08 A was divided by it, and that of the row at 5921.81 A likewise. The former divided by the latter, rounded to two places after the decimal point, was 0.90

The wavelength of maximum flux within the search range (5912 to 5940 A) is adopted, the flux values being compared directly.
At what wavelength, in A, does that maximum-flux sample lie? 5921.81 A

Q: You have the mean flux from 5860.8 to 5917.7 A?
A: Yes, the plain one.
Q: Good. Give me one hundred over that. 62.7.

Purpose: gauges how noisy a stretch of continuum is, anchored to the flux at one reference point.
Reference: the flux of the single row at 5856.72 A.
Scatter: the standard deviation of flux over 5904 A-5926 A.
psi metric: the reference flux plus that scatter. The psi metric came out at 1.54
